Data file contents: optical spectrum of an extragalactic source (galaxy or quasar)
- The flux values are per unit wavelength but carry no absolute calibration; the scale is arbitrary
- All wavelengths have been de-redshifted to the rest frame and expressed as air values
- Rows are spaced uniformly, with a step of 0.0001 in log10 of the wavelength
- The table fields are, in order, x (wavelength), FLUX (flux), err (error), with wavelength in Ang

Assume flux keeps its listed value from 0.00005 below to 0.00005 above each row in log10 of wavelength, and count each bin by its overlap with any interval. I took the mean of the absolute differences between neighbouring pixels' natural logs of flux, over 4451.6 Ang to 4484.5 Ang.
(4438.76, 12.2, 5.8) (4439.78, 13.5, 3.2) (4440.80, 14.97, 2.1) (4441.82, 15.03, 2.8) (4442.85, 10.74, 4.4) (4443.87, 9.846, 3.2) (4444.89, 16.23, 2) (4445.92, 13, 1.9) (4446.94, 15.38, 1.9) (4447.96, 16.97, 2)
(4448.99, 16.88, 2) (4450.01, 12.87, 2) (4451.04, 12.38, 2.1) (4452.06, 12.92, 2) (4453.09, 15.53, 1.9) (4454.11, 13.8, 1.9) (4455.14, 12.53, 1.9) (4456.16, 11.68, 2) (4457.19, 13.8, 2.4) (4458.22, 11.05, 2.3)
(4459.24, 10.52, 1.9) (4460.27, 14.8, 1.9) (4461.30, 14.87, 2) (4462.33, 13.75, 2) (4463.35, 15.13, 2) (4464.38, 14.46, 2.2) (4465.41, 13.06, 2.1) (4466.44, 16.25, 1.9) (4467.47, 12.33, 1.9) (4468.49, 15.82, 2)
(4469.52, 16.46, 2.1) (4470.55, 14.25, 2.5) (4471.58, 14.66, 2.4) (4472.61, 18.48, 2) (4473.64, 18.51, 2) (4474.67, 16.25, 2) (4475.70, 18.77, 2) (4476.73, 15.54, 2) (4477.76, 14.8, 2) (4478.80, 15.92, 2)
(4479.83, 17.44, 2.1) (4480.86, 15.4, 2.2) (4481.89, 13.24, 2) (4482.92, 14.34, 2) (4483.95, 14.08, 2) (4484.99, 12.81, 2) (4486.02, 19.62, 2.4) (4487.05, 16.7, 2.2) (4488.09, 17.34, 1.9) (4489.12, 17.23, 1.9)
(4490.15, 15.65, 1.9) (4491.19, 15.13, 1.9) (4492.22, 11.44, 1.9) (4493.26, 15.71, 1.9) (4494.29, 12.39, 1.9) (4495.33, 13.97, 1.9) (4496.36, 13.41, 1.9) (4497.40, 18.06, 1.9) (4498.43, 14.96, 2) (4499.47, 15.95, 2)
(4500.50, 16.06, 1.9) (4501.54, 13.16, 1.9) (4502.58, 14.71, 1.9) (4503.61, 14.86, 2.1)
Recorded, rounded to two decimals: 0.12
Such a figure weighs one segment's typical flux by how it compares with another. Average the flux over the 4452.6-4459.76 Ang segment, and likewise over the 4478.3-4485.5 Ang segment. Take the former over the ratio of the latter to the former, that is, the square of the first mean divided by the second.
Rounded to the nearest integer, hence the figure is 11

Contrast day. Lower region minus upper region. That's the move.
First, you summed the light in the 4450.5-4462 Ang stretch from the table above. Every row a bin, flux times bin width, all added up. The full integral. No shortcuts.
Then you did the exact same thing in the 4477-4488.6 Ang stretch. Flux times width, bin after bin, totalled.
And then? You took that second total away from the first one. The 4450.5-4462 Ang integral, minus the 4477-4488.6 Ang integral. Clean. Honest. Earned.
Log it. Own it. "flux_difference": -30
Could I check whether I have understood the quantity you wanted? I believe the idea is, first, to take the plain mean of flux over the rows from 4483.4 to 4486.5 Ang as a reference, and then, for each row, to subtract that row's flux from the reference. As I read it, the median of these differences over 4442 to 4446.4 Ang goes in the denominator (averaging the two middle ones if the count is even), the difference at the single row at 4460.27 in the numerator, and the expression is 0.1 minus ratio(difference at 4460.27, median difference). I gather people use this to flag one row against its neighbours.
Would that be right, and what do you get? -0.1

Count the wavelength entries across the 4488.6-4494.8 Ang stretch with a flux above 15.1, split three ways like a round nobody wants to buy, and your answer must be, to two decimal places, 1.33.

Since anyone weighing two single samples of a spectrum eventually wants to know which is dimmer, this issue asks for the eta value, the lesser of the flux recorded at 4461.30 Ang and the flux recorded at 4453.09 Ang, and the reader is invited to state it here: 14.9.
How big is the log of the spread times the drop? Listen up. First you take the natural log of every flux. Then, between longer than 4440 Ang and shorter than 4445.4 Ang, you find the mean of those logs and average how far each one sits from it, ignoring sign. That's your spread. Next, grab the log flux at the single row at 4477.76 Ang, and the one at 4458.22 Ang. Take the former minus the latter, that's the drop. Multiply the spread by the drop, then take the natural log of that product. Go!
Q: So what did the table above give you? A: -2.9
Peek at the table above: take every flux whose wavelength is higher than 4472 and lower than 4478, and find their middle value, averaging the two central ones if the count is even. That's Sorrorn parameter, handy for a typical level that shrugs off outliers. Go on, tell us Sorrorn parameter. 17.4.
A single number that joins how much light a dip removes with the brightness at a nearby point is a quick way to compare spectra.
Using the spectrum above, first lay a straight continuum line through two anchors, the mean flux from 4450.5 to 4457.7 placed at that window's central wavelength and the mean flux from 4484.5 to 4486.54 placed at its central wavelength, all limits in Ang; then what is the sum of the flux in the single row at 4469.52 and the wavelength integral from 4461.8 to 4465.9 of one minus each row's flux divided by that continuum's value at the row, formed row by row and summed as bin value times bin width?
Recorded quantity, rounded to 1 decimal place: 16.5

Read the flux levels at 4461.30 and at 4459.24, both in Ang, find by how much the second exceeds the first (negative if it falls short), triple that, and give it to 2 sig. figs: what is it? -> -13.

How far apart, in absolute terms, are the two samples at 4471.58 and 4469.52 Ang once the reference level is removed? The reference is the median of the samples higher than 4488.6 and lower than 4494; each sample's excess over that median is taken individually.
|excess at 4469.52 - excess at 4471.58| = 1.8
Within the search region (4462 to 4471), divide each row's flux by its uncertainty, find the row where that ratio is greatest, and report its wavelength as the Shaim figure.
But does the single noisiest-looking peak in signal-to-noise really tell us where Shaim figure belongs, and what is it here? 4466.44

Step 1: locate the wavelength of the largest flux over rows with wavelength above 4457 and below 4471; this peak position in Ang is 4469.52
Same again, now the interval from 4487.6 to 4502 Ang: 4497.40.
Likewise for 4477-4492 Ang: 4486.02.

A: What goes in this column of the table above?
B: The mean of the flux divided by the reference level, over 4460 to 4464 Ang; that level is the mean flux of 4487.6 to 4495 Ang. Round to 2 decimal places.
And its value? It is 0.98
